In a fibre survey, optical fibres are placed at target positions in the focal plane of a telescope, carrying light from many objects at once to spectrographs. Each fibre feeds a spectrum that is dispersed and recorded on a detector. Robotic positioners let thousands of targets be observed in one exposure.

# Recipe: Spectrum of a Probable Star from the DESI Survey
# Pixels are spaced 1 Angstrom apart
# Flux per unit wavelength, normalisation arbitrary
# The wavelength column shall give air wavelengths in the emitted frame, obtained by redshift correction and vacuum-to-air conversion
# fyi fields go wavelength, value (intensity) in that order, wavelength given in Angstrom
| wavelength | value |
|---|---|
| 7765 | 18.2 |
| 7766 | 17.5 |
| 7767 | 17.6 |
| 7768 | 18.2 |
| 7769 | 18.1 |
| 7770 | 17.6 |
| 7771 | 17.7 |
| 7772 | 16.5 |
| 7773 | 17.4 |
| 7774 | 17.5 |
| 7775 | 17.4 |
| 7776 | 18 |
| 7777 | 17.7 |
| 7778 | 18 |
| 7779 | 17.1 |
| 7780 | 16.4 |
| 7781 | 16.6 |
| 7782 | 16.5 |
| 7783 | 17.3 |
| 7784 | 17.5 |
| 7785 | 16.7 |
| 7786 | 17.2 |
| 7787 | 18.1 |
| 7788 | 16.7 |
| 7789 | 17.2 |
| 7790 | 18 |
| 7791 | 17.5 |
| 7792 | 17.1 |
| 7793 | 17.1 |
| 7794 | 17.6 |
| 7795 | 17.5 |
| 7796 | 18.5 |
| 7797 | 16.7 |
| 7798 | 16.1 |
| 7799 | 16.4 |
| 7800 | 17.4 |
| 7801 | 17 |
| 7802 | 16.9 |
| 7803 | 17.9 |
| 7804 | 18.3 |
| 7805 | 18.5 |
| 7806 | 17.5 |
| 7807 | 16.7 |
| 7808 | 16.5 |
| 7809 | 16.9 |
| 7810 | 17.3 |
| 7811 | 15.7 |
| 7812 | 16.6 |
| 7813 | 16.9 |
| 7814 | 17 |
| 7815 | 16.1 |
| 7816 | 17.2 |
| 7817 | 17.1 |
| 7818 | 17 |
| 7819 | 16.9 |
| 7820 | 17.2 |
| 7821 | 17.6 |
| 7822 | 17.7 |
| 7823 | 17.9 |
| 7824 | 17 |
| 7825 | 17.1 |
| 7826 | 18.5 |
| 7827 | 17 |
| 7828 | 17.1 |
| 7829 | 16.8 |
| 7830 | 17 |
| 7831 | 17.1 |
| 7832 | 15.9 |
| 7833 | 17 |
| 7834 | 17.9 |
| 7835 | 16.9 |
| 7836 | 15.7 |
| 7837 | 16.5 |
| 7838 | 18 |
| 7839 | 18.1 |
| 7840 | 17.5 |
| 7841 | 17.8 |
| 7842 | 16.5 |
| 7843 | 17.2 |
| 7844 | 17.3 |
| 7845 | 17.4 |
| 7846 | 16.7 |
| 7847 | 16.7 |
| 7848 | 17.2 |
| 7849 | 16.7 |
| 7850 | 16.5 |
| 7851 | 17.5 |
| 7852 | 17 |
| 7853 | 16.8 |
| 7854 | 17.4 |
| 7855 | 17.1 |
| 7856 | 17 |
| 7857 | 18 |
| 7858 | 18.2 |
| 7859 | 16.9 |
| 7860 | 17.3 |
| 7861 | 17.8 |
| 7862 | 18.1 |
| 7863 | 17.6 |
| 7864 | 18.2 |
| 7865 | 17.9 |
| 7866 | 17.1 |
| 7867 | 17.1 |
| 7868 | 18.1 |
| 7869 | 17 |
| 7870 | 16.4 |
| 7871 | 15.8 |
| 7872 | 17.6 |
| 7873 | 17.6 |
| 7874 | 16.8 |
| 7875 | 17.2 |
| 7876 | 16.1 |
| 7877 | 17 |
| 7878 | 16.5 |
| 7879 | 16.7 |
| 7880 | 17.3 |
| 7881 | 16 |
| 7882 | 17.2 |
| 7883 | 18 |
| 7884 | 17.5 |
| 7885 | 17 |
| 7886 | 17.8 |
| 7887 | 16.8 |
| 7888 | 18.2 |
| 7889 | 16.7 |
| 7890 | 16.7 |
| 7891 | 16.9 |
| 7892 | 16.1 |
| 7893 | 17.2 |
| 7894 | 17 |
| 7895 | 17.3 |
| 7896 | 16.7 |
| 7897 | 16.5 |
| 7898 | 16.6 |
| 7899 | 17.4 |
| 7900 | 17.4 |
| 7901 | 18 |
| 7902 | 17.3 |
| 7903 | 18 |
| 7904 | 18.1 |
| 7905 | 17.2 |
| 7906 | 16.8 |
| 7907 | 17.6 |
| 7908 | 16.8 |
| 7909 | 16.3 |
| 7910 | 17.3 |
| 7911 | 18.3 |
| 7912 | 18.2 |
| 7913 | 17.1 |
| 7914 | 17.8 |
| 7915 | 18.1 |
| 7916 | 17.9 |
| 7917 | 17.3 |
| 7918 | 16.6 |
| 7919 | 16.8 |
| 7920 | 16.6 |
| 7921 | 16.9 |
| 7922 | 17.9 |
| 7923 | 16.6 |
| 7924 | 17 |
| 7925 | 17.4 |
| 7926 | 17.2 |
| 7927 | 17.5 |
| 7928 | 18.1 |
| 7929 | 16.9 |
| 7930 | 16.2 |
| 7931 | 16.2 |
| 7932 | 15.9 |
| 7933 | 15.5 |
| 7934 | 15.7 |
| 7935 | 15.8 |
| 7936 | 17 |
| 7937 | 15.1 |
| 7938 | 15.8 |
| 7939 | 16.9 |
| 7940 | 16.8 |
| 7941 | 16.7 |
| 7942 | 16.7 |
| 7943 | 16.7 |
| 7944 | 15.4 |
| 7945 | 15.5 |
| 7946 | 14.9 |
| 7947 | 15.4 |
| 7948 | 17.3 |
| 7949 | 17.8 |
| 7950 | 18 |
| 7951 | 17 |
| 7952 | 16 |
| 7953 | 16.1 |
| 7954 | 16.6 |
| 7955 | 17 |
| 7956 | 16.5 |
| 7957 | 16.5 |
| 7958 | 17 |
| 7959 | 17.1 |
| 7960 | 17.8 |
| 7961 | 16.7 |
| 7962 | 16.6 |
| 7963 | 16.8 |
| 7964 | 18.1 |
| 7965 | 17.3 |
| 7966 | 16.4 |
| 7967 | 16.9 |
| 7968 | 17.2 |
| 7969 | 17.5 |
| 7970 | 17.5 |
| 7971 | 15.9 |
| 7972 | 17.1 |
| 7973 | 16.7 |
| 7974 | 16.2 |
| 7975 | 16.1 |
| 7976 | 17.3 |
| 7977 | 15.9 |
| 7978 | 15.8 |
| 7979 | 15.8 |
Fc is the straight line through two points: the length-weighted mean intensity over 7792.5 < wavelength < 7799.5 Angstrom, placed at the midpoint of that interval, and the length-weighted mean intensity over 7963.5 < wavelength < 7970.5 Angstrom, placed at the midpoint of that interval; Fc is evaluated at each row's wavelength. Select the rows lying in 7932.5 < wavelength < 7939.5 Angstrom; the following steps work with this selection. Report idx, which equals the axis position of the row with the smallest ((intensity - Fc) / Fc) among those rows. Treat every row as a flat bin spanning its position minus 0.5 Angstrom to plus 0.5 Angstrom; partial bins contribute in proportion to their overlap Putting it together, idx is 7937 Angstrom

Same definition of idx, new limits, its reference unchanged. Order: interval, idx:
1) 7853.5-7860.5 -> 7859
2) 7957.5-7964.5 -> 7962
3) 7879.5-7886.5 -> 7881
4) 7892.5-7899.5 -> 7897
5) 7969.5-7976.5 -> 7971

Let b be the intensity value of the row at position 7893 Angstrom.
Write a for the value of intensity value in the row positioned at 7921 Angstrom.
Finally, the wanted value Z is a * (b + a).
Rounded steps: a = 16.9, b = 17.2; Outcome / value 576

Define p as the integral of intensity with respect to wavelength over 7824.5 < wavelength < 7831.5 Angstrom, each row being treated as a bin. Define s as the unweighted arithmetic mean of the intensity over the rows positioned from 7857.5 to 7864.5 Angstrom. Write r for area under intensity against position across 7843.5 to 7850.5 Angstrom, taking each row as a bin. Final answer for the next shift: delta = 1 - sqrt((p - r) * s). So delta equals -5.1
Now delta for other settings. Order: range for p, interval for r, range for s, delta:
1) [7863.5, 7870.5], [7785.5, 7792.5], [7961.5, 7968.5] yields 1.0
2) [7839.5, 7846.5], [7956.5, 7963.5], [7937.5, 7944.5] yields -4.6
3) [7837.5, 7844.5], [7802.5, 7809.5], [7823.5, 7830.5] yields -0.3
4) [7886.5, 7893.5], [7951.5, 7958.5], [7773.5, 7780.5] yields -6.1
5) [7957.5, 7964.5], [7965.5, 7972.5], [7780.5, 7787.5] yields -4.2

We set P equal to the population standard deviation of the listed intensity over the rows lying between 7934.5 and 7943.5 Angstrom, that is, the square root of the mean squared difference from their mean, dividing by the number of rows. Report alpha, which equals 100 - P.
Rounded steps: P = 0.619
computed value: 99.38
